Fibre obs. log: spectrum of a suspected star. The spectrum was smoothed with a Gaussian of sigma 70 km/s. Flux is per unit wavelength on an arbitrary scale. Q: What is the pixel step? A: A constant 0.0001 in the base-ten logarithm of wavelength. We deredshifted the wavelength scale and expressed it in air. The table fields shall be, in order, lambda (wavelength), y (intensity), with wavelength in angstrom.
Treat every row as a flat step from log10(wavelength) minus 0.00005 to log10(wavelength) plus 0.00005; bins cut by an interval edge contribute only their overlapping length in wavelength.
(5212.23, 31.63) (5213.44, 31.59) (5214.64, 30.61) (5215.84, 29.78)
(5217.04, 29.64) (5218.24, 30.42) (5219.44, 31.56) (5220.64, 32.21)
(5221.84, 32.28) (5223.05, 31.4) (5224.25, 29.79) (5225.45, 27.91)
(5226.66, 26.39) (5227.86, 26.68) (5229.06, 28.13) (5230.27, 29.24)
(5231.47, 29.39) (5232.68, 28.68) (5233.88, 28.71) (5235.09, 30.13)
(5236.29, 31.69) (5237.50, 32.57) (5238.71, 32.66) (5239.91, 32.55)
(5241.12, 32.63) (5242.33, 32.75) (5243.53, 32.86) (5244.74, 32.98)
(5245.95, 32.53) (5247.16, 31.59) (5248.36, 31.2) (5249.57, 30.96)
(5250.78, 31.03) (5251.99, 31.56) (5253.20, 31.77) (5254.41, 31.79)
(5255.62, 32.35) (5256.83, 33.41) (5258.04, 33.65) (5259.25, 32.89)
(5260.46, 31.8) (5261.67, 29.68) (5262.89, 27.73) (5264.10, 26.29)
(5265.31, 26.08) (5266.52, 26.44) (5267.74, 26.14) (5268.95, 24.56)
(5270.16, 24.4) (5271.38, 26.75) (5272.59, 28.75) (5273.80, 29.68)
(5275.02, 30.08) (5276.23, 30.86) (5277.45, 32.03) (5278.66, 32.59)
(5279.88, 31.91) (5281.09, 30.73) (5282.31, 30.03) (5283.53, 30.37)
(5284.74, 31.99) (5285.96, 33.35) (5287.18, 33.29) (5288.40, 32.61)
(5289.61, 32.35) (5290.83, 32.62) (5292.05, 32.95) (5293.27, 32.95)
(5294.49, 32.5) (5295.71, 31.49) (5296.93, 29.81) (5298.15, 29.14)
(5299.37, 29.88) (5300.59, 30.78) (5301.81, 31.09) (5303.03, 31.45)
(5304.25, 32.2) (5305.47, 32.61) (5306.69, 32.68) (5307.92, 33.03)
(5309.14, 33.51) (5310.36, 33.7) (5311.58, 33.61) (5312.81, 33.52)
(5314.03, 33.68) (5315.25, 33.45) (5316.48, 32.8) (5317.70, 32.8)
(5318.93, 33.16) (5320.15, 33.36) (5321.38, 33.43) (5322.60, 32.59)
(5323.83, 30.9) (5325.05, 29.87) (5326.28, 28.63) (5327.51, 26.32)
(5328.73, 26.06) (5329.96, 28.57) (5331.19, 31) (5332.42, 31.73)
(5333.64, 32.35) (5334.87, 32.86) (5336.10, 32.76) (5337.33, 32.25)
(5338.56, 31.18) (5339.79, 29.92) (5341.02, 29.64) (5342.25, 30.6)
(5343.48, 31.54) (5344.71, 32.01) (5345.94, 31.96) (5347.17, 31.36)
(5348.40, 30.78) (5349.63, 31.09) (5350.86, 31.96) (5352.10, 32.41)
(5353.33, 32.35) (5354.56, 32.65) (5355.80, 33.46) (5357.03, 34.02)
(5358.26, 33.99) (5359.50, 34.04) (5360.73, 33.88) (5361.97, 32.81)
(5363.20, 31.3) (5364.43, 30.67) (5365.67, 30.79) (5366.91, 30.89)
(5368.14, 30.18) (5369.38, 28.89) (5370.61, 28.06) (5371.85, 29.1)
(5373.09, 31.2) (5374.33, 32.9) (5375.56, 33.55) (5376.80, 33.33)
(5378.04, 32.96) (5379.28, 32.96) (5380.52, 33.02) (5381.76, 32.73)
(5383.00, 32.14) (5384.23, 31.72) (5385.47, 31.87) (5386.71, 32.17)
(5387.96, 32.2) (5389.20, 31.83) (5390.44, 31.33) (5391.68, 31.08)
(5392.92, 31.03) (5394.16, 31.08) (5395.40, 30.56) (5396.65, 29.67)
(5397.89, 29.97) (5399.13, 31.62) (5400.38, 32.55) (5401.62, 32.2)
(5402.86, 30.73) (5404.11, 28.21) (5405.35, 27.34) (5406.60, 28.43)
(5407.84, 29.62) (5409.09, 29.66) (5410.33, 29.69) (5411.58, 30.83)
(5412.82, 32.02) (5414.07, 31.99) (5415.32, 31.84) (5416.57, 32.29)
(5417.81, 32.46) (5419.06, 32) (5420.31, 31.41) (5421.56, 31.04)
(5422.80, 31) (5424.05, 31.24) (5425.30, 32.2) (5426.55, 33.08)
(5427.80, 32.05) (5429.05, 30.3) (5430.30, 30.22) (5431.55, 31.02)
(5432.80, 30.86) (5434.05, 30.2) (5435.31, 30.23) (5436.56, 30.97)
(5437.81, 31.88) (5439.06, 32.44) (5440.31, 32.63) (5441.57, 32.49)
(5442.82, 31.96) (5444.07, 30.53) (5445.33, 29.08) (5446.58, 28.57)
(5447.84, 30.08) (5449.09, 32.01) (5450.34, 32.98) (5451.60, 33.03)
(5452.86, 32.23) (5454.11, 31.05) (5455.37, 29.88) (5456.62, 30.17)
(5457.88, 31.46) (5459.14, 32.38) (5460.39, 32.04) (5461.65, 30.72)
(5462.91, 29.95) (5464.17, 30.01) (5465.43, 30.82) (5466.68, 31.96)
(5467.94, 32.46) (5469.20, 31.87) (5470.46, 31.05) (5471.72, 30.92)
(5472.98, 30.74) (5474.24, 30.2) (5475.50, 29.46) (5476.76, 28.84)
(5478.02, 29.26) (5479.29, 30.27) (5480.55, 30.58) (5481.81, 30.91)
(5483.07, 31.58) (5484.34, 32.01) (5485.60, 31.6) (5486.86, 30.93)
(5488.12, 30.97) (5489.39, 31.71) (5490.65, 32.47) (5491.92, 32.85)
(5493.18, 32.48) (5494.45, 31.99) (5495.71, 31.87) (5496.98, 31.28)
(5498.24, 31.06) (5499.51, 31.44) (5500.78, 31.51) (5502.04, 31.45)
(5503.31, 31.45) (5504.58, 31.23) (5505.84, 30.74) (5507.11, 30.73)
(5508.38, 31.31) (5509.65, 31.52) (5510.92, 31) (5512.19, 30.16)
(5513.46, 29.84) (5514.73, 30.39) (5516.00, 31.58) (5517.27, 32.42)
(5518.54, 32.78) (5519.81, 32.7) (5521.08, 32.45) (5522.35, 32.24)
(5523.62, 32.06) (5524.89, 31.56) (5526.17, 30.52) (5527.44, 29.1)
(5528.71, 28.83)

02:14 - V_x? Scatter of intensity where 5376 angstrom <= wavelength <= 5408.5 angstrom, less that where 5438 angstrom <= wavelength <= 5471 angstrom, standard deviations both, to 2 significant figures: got 0.34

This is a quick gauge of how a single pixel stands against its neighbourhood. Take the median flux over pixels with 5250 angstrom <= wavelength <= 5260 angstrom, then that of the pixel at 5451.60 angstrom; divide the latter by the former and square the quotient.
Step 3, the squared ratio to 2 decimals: 1.06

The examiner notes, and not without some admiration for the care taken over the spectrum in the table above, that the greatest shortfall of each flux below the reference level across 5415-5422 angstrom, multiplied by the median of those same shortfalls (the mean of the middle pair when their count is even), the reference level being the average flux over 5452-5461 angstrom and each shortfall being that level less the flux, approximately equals -0.2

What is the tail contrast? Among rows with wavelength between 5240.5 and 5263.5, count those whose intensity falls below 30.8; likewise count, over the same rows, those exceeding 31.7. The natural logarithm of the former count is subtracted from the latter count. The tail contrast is 11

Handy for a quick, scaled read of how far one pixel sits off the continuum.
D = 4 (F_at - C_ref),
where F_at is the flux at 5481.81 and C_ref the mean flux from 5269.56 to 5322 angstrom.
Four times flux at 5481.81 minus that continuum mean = -3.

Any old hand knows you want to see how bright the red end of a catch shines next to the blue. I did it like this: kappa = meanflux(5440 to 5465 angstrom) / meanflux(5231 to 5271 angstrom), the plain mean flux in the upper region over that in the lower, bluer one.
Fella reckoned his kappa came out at 1.023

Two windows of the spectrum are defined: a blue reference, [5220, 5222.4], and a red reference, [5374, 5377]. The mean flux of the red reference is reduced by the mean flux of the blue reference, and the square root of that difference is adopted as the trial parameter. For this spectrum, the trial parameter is 1.0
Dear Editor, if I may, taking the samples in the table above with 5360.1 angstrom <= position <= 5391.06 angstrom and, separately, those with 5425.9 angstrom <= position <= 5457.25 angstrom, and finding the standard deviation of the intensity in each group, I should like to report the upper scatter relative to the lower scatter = 0.85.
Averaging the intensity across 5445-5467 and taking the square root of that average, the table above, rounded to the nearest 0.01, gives 5.57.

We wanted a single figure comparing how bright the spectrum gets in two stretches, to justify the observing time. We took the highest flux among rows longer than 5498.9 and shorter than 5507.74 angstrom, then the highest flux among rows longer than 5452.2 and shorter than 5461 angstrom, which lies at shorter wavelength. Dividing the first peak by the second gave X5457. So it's 0.97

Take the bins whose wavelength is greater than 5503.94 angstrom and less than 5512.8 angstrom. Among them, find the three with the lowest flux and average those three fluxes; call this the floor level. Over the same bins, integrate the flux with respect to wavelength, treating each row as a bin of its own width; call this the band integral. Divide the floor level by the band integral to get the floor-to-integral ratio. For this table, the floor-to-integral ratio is 0.111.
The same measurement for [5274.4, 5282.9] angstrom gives 0.114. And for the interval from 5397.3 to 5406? 0.108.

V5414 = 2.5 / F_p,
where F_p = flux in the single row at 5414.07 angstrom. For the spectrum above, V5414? 0.078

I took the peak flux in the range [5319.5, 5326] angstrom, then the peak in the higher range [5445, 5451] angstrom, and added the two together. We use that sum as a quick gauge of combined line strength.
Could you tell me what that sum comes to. 66.4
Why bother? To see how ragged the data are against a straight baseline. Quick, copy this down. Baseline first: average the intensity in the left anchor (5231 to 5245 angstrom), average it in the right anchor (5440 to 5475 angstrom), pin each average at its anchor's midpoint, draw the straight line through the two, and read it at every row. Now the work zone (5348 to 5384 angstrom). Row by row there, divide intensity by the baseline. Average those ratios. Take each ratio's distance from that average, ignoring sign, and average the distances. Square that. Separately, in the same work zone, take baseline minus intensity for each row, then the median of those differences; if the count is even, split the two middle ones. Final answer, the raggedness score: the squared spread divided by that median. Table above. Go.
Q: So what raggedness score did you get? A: -0.0016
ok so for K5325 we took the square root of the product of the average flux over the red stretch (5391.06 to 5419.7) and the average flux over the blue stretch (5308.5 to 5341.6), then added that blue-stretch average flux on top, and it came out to 62.8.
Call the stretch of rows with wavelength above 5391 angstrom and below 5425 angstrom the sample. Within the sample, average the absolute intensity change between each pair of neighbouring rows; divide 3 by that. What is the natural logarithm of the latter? 1.54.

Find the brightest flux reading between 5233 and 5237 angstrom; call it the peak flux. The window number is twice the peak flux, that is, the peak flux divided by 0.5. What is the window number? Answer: 63.4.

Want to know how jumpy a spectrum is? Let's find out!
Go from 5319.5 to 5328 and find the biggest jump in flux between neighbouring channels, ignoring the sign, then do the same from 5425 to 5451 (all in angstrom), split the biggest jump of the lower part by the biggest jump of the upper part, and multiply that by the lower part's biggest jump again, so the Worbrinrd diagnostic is 2.8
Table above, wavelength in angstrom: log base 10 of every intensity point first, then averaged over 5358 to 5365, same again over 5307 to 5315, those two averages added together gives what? 3.04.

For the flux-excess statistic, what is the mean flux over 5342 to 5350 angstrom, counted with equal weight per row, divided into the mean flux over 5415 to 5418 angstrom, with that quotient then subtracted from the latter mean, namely 31.2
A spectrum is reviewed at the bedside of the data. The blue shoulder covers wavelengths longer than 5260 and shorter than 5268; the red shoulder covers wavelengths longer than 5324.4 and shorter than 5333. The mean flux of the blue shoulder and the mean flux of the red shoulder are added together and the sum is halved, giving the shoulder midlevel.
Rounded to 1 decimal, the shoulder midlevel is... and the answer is 28.3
